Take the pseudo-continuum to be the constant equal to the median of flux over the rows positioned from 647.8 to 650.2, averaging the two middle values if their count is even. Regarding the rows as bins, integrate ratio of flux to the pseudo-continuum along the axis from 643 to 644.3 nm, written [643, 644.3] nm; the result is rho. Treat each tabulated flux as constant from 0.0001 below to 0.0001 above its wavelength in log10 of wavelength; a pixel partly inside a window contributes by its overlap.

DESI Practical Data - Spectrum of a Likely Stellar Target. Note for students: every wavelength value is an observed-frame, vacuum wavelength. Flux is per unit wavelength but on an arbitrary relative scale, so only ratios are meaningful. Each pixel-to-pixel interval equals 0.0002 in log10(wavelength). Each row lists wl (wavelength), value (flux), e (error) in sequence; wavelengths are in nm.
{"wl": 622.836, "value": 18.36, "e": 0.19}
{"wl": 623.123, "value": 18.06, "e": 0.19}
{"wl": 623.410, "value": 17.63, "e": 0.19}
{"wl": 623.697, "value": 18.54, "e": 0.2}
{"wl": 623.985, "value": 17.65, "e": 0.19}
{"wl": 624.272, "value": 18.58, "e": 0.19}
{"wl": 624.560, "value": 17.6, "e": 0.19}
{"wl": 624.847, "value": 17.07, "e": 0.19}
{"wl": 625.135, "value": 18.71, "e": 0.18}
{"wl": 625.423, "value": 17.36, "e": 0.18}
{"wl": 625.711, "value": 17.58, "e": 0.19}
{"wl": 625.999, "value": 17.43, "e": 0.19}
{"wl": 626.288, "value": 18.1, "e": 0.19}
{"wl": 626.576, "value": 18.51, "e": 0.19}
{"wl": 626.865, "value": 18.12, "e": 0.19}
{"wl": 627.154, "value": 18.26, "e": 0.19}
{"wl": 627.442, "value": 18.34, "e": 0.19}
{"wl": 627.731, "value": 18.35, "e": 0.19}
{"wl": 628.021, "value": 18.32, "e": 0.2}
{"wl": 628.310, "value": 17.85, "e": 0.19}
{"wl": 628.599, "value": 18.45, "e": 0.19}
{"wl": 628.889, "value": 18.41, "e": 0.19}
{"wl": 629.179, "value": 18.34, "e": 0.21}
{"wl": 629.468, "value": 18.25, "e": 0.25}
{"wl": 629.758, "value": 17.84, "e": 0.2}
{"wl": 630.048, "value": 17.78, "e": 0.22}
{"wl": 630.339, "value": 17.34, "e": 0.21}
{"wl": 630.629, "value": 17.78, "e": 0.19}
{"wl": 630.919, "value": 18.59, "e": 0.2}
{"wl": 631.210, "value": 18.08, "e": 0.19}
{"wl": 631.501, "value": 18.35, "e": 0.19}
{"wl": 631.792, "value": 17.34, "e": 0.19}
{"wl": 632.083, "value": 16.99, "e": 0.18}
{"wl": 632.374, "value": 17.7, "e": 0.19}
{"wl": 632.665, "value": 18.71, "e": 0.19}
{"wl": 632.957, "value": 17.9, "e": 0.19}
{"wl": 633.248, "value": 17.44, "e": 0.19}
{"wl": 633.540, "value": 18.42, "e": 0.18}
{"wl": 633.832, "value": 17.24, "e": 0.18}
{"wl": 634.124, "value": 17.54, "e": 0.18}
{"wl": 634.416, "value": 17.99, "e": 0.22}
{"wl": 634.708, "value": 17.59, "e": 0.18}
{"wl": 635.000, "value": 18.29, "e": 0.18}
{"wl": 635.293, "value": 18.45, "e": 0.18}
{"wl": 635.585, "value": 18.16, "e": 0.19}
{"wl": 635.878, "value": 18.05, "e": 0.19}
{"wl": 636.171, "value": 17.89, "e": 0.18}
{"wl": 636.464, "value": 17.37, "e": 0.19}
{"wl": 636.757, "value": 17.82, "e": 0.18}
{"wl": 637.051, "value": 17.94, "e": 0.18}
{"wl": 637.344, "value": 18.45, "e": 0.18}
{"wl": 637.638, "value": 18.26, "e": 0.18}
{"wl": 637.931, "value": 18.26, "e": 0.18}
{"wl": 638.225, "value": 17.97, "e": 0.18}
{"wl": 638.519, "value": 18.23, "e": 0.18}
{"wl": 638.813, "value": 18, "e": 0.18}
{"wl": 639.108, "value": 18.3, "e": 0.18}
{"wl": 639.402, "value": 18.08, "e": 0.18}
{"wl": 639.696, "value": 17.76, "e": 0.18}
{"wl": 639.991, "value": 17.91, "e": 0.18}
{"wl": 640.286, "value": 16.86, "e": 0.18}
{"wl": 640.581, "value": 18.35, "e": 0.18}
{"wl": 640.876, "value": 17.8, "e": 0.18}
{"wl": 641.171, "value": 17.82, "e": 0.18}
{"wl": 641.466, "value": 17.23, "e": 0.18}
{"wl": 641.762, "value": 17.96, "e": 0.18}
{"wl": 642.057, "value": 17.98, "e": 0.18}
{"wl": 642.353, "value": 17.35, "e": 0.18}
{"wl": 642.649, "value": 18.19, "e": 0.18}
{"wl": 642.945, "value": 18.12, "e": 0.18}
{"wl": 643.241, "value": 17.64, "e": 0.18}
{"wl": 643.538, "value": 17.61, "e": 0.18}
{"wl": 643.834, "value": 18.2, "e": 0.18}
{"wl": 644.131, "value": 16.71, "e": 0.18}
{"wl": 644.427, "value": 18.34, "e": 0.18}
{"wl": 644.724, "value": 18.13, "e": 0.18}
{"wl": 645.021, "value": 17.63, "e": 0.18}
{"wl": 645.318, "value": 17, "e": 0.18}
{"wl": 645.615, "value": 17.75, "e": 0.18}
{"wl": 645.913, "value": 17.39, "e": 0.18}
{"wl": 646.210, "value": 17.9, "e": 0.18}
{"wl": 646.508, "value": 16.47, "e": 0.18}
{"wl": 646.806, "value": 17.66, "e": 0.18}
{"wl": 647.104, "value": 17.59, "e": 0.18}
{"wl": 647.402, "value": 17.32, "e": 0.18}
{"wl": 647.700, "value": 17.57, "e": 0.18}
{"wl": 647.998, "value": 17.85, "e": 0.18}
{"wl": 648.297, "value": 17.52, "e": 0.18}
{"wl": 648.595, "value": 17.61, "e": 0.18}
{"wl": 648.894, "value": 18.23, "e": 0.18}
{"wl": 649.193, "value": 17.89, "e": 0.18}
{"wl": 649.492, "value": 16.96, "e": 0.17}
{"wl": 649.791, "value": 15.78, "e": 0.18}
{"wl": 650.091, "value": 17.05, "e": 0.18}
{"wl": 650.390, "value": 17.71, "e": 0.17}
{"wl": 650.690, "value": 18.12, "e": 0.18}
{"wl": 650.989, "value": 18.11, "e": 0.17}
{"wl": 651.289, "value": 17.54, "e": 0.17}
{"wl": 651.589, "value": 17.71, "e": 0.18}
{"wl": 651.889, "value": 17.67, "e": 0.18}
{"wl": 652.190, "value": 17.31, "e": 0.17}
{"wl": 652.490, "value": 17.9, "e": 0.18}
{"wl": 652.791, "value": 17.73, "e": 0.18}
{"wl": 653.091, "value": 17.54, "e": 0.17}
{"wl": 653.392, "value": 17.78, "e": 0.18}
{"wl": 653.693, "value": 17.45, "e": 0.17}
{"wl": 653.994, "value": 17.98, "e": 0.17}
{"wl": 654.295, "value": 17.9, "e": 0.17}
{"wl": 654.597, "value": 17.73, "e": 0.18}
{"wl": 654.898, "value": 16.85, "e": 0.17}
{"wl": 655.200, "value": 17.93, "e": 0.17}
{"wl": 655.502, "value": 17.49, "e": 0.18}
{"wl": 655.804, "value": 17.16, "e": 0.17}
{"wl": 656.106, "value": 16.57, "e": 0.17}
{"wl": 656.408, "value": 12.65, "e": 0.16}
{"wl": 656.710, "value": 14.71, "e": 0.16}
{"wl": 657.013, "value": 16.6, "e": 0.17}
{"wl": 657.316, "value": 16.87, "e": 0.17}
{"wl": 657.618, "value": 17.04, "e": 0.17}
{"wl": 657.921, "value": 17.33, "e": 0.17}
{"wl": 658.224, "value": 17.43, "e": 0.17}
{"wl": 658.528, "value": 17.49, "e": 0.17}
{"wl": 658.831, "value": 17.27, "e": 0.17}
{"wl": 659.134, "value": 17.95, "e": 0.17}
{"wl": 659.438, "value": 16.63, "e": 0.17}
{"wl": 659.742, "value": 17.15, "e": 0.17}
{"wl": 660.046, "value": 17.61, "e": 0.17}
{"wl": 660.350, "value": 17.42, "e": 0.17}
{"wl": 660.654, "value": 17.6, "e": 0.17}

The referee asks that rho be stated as 1.30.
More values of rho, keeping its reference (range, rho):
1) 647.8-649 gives 1.21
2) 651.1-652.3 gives 1.20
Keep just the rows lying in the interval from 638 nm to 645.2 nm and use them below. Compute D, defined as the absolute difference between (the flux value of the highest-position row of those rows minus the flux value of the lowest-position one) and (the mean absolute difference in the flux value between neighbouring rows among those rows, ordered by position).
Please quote 0.9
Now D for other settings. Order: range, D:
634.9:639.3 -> 0.2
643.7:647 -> 1.4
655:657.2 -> 2.9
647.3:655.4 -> 0.2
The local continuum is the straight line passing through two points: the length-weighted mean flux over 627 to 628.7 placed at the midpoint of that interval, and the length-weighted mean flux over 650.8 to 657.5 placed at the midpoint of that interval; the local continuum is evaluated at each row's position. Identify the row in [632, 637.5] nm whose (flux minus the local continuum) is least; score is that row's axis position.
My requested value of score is 632.083 nm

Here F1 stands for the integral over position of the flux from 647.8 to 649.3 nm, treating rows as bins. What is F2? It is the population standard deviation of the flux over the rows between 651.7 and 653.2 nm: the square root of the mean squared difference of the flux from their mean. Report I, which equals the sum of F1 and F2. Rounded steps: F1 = 26.7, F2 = 0.2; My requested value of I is 26.9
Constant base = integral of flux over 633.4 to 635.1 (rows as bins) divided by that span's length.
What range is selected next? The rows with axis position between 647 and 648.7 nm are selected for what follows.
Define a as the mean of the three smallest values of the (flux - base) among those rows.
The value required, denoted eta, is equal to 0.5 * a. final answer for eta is -0.18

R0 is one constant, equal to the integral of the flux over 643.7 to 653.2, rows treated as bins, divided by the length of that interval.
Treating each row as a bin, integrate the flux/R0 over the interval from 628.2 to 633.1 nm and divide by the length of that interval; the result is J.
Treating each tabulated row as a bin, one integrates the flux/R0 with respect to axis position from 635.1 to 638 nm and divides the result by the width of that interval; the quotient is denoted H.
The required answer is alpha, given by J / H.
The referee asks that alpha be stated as 1.00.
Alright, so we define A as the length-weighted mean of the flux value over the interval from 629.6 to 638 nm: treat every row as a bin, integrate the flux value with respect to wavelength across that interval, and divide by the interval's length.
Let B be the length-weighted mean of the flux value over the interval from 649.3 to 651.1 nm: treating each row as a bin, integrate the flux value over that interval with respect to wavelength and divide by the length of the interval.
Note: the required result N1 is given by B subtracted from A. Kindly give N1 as 0.6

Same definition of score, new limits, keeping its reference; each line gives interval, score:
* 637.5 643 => 640.286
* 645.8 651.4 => 649.791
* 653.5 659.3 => 656.408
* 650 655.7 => 650.091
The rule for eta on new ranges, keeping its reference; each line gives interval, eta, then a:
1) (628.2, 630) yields 0.07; 0.14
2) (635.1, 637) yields -0.07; -0.14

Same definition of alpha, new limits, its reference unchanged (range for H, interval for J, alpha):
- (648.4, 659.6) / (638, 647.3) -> 1.03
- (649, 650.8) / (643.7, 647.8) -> 1.02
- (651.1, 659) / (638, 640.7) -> 1.05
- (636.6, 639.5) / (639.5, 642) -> 0.98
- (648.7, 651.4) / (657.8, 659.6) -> 0.99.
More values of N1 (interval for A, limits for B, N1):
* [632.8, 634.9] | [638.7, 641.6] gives -0.1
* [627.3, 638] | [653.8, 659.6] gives 1.1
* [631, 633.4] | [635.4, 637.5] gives -0.1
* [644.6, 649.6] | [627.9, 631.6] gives -0.5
